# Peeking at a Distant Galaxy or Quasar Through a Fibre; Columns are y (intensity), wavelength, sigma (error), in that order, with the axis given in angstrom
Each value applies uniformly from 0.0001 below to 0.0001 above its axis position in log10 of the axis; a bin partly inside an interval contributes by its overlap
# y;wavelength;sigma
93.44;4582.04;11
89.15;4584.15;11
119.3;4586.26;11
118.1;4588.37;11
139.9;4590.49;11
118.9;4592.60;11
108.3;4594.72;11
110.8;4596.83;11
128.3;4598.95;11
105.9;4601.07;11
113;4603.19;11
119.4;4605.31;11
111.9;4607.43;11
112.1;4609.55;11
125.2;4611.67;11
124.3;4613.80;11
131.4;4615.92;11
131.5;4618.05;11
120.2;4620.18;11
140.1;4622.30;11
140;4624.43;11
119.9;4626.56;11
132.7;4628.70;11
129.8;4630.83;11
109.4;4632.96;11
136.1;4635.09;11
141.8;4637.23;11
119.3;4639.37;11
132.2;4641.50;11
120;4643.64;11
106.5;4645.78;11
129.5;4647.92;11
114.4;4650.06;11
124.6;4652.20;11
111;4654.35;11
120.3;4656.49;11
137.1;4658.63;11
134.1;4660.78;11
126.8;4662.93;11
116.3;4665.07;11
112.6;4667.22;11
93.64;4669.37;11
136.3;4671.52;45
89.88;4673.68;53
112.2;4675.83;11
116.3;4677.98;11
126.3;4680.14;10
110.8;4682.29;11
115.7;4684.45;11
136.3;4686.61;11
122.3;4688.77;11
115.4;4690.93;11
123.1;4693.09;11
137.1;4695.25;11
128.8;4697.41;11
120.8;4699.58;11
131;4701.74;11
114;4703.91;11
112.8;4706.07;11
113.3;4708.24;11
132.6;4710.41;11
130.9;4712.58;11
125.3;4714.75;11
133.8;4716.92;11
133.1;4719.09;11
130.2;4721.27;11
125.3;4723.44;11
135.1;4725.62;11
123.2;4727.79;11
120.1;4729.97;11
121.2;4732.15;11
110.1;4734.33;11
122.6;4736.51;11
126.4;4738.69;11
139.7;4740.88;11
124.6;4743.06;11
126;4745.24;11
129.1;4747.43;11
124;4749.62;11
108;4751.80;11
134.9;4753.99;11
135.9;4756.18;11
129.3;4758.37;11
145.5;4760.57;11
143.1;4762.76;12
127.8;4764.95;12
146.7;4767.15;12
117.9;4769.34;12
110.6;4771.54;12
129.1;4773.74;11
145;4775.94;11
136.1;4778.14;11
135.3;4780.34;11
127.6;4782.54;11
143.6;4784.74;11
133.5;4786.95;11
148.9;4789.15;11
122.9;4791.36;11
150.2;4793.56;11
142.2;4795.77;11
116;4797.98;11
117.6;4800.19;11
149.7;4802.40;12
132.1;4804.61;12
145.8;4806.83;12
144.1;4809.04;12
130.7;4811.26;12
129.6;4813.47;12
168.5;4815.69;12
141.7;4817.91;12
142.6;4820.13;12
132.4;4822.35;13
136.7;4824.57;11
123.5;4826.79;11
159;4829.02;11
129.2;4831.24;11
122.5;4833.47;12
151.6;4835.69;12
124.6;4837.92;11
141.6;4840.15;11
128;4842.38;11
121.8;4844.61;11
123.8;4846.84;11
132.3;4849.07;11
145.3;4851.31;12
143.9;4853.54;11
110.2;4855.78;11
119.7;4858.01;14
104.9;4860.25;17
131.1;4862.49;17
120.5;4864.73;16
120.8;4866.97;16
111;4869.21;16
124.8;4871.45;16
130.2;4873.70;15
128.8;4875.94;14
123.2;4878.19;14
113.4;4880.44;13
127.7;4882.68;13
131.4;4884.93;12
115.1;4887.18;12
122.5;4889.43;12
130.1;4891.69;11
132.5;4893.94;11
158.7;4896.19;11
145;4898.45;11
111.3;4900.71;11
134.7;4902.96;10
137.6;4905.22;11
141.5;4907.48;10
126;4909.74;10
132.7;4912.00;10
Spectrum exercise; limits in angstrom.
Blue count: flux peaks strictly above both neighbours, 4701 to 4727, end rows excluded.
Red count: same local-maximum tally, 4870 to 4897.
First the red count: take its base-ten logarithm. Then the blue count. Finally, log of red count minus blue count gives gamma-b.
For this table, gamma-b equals -1.70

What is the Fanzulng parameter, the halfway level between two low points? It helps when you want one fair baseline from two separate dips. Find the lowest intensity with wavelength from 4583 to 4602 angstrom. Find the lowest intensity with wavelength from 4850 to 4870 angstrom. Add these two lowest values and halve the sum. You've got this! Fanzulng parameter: 97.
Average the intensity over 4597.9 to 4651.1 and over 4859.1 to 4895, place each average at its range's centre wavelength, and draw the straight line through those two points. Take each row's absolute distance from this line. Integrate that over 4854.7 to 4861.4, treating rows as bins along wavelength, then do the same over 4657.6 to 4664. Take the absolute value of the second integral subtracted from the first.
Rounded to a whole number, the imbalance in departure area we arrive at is 19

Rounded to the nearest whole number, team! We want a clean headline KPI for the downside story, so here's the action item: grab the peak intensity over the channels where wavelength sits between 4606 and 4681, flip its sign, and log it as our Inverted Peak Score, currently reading -142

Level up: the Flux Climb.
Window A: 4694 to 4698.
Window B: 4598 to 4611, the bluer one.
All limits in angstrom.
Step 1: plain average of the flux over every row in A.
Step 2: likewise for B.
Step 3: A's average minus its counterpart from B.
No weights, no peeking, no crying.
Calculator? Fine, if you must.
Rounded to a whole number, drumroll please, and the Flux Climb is 18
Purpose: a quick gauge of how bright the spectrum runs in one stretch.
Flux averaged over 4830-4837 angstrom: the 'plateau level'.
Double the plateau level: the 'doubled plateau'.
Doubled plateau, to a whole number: 269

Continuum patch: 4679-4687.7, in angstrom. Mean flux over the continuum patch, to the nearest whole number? 122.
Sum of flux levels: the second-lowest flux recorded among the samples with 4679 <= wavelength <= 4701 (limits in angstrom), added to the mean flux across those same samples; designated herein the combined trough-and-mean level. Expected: 239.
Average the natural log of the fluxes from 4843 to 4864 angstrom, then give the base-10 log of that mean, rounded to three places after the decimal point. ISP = 0.684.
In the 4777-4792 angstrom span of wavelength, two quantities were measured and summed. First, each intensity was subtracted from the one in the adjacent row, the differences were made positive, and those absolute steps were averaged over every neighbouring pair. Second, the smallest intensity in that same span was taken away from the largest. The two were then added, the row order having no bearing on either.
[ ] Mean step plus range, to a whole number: 39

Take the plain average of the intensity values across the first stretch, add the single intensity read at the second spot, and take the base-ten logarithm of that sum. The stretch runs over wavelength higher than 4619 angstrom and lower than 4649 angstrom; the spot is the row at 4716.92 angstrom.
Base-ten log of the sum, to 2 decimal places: 2.42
